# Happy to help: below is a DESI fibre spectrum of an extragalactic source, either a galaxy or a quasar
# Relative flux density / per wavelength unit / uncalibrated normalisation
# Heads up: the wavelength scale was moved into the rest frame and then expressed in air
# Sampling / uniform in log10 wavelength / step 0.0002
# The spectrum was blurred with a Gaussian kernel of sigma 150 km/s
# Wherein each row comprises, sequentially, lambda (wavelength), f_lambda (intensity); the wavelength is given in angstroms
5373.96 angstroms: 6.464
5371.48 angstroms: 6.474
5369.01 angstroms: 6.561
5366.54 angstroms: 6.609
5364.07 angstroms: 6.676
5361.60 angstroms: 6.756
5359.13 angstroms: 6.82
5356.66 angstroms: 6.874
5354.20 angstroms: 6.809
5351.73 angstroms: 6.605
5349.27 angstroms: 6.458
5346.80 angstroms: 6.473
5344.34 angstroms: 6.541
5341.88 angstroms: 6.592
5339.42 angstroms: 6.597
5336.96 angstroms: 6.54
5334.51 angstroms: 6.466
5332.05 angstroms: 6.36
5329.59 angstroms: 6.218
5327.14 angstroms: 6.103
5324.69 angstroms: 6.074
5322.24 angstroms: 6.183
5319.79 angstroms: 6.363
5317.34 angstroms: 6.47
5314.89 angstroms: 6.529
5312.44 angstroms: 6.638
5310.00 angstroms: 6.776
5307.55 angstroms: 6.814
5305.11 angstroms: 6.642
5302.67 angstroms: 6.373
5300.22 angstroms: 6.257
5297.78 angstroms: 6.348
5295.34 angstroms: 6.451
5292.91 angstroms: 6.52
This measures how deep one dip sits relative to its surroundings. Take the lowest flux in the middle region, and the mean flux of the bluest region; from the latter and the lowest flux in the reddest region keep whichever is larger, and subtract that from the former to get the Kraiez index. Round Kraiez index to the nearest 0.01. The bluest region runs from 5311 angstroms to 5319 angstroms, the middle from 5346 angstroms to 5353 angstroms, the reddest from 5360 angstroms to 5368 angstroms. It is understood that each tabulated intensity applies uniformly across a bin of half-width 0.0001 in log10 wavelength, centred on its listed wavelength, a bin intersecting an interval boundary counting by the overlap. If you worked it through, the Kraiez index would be -0.15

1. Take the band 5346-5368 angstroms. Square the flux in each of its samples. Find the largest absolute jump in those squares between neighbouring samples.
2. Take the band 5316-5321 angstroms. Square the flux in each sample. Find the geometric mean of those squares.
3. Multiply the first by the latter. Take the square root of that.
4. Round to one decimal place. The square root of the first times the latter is 10.6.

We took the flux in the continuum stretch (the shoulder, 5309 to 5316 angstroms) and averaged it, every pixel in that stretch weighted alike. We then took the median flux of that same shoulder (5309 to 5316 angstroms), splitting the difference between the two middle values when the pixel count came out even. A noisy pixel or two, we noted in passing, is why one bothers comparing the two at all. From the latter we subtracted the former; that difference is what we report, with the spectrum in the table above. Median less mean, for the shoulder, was -0.010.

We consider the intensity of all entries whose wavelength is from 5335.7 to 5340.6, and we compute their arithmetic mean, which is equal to 6.57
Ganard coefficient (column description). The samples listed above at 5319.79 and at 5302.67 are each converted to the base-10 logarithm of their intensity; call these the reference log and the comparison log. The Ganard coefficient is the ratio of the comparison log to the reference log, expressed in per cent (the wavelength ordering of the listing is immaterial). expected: 100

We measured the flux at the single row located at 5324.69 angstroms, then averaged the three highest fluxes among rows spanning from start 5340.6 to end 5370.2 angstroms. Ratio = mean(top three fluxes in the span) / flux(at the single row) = 1.13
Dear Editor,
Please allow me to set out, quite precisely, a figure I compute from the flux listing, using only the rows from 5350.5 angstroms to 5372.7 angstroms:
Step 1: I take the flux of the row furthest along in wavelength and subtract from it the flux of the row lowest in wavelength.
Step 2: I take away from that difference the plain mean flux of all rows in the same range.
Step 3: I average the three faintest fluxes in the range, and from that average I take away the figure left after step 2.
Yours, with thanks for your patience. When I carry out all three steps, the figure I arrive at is 13.4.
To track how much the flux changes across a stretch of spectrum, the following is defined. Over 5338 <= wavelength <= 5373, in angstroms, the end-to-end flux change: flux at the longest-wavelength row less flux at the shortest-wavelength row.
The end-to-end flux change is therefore -0.123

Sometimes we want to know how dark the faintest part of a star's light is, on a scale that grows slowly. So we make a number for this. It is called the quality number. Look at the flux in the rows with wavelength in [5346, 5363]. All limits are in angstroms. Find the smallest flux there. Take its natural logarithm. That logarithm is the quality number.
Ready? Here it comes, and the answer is 1.87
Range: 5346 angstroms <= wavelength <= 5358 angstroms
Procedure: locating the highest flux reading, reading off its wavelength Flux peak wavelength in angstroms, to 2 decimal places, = 5356.66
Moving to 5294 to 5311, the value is 5307.55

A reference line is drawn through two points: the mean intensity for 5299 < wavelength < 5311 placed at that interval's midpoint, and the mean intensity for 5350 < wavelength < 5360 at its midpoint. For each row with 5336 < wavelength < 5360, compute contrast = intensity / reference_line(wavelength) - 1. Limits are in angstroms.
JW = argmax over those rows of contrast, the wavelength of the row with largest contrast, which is 5356.66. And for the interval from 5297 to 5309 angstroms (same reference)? 5307.55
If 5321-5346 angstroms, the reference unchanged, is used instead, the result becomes 5339.42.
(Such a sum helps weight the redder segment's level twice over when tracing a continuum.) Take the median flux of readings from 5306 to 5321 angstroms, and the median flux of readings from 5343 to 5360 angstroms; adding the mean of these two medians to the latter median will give 13.2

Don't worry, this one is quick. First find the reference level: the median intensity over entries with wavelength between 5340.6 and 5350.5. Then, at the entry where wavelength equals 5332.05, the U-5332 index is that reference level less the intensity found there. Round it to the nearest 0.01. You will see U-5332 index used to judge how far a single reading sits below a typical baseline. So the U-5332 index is 0.15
